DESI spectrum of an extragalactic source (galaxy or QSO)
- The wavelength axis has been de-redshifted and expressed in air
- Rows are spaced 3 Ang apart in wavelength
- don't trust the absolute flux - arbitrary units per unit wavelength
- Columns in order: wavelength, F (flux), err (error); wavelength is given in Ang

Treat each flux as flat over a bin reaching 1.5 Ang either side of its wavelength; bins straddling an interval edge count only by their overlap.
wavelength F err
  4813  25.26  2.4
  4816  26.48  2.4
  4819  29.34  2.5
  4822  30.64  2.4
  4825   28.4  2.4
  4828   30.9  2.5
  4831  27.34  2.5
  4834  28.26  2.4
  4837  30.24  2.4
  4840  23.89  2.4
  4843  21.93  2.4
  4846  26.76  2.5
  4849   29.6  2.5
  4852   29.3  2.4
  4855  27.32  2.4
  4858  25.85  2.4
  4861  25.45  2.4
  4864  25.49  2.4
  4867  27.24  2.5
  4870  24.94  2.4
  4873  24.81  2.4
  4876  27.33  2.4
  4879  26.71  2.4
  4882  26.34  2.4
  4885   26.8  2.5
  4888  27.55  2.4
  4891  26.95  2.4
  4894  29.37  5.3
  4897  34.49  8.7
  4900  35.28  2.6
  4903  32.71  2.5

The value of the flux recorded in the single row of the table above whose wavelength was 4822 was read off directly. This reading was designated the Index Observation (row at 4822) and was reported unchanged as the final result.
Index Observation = 30.64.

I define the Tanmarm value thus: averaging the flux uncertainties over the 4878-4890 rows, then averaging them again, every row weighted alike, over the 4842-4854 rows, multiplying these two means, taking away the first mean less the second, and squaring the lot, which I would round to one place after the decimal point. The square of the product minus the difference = 35.6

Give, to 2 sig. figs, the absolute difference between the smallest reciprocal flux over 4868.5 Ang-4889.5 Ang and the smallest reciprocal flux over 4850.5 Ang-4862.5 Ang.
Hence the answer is 0.0022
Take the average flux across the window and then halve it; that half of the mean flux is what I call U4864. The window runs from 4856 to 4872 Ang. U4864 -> 12.9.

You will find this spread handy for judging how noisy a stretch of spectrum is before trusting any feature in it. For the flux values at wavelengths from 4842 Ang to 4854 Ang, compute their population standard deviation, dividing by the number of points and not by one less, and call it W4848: 3.1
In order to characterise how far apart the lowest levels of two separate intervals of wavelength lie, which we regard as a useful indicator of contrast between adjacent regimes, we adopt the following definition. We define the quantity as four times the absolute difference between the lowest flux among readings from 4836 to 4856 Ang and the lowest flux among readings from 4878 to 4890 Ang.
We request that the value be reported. 18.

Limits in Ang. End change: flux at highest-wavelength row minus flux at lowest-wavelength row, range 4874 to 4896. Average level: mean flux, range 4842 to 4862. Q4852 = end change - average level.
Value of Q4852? -25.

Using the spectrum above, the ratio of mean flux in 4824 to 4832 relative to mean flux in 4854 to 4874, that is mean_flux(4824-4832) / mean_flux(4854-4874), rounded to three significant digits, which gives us 1.12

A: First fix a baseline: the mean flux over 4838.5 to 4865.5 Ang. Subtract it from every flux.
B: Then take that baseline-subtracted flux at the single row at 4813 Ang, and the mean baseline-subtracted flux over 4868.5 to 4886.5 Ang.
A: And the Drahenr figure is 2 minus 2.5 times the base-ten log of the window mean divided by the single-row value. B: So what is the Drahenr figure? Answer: 6.1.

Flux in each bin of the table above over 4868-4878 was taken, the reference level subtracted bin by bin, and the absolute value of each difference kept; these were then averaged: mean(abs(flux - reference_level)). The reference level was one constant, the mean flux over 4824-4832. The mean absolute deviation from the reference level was 3.2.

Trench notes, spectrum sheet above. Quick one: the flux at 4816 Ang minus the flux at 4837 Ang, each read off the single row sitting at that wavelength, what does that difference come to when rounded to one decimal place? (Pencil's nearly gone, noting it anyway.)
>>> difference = -3.8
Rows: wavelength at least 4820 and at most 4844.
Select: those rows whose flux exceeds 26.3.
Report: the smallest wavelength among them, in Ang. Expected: 4822 Ang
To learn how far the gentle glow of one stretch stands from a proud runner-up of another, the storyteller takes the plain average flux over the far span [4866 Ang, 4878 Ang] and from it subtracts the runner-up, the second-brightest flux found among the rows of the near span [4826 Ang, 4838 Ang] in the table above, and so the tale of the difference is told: -4.2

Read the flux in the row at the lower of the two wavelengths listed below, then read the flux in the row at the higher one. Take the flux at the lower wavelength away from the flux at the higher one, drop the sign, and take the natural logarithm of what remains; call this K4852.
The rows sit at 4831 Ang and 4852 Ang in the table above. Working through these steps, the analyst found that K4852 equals 0.67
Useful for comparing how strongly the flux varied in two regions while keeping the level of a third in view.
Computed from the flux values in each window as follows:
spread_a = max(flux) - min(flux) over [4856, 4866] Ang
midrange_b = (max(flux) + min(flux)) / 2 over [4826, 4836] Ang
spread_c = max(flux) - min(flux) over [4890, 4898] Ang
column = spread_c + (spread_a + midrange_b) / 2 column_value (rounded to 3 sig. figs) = 22.3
